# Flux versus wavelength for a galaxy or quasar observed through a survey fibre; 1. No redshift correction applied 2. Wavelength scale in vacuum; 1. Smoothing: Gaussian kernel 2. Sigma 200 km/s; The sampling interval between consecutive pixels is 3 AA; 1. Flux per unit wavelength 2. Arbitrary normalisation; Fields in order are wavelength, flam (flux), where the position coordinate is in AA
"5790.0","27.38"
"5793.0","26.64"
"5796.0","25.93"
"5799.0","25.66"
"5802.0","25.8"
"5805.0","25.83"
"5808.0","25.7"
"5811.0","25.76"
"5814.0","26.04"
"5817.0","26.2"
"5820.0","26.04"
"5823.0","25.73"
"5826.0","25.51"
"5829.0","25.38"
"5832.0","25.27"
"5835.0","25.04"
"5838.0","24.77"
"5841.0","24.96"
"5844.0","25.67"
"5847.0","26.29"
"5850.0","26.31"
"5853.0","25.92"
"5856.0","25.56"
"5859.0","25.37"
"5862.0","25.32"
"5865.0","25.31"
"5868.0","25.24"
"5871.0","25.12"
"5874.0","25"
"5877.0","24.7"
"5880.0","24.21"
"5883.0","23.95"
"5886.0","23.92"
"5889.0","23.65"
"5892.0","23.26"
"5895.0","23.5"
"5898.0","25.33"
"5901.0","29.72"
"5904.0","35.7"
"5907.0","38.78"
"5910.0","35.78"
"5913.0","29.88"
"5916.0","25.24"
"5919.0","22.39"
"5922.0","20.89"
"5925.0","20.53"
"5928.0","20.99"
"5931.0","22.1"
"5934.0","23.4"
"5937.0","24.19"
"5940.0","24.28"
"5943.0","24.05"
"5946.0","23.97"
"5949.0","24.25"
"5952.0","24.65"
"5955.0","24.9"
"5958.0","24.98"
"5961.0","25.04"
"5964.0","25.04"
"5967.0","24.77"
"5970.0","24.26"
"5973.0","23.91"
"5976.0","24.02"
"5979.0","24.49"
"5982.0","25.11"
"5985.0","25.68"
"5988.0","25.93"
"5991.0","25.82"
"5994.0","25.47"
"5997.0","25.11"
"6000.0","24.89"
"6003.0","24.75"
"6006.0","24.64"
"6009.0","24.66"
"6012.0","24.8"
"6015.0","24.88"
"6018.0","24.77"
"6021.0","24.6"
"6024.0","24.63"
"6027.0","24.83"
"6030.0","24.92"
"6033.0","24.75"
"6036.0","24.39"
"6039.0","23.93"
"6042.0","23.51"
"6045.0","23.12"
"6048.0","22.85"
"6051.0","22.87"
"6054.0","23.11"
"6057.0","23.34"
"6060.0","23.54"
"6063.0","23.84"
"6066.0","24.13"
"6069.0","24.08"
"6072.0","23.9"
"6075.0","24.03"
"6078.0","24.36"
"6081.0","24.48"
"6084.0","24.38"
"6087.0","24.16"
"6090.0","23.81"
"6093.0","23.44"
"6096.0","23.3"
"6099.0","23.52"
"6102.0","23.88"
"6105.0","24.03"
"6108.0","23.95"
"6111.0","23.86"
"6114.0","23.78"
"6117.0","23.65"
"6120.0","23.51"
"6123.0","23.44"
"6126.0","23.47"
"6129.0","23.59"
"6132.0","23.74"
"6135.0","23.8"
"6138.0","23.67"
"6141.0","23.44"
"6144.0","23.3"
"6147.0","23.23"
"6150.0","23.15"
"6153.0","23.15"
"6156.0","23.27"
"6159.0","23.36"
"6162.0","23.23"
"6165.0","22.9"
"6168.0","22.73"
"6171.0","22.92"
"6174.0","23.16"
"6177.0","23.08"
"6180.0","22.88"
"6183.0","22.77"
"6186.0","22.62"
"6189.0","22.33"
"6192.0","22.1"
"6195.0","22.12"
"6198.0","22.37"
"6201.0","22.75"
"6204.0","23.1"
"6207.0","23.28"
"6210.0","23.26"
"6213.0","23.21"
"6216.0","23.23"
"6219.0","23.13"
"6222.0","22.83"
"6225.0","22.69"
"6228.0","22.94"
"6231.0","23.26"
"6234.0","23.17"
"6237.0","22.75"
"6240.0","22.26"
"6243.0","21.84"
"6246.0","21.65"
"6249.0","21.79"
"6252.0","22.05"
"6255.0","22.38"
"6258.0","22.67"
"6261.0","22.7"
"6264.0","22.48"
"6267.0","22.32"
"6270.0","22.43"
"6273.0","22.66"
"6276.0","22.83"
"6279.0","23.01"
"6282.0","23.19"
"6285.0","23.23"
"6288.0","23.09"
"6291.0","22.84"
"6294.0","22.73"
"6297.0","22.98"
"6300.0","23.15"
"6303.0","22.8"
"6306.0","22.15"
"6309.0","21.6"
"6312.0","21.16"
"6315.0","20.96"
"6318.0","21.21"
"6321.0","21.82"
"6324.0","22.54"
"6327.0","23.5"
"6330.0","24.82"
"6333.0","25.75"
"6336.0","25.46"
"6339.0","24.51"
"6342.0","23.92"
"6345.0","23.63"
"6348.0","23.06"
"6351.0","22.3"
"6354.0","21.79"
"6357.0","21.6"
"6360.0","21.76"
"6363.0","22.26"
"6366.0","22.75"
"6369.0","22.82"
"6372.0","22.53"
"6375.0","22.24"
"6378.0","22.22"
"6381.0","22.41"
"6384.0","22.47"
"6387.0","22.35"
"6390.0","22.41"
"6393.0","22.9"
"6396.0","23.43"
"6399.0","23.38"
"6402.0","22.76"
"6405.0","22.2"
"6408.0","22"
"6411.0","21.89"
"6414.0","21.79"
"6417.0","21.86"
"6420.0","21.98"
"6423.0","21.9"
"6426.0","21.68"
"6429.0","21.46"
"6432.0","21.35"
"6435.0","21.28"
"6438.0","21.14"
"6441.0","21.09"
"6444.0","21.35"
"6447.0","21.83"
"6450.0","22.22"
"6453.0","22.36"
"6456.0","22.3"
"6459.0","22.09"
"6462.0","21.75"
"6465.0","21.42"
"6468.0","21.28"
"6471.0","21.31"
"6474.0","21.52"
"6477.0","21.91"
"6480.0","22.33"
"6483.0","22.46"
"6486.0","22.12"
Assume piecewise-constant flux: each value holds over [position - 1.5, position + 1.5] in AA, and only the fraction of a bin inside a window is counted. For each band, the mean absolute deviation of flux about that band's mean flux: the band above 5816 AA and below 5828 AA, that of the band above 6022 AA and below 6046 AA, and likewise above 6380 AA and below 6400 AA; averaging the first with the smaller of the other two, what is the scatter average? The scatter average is 0.33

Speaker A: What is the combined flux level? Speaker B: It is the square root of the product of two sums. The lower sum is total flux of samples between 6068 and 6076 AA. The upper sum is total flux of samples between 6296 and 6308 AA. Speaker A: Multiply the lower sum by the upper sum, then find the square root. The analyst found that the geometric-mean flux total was 81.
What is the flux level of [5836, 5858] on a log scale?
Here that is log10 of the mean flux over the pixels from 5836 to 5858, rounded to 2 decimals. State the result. 1.41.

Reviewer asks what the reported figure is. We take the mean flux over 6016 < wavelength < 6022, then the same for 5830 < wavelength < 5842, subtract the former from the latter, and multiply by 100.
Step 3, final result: 32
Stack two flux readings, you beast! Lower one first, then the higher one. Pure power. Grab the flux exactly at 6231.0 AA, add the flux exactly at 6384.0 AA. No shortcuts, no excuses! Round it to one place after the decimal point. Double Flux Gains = 45.7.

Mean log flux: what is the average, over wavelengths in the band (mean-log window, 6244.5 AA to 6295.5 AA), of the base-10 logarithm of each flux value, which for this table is 1.35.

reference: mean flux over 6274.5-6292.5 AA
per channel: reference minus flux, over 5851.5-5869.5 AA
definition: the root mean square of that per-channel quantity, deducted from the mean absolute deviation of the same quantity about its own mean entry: -2.2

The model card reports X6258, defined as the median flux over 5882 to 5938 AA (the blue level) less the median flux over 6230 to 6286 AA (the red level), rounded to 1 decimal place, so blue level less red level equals 1.3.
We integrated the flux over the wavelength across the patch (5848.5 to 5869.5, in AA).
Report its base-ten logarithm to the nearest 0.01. 2.73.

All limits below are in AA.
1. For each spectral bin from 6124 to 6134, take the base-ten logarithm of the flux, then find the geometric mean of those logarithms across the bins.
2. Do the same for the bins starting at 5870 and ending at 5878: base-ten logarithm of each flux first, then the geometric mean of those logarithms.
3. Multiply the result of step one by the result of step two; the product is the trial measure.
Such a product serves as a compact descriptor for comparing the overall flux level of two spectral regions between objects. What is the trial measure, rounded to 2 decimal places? 1.92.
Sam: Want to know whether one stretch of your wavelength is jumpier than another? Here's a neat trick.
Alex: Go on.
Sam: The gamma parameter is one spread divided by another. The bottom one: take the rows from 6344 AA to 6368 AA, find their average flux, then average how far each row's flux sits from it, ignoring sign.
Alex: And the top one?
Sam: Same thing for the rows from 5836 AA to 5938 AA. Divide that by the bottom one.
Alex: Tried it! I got 4.5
